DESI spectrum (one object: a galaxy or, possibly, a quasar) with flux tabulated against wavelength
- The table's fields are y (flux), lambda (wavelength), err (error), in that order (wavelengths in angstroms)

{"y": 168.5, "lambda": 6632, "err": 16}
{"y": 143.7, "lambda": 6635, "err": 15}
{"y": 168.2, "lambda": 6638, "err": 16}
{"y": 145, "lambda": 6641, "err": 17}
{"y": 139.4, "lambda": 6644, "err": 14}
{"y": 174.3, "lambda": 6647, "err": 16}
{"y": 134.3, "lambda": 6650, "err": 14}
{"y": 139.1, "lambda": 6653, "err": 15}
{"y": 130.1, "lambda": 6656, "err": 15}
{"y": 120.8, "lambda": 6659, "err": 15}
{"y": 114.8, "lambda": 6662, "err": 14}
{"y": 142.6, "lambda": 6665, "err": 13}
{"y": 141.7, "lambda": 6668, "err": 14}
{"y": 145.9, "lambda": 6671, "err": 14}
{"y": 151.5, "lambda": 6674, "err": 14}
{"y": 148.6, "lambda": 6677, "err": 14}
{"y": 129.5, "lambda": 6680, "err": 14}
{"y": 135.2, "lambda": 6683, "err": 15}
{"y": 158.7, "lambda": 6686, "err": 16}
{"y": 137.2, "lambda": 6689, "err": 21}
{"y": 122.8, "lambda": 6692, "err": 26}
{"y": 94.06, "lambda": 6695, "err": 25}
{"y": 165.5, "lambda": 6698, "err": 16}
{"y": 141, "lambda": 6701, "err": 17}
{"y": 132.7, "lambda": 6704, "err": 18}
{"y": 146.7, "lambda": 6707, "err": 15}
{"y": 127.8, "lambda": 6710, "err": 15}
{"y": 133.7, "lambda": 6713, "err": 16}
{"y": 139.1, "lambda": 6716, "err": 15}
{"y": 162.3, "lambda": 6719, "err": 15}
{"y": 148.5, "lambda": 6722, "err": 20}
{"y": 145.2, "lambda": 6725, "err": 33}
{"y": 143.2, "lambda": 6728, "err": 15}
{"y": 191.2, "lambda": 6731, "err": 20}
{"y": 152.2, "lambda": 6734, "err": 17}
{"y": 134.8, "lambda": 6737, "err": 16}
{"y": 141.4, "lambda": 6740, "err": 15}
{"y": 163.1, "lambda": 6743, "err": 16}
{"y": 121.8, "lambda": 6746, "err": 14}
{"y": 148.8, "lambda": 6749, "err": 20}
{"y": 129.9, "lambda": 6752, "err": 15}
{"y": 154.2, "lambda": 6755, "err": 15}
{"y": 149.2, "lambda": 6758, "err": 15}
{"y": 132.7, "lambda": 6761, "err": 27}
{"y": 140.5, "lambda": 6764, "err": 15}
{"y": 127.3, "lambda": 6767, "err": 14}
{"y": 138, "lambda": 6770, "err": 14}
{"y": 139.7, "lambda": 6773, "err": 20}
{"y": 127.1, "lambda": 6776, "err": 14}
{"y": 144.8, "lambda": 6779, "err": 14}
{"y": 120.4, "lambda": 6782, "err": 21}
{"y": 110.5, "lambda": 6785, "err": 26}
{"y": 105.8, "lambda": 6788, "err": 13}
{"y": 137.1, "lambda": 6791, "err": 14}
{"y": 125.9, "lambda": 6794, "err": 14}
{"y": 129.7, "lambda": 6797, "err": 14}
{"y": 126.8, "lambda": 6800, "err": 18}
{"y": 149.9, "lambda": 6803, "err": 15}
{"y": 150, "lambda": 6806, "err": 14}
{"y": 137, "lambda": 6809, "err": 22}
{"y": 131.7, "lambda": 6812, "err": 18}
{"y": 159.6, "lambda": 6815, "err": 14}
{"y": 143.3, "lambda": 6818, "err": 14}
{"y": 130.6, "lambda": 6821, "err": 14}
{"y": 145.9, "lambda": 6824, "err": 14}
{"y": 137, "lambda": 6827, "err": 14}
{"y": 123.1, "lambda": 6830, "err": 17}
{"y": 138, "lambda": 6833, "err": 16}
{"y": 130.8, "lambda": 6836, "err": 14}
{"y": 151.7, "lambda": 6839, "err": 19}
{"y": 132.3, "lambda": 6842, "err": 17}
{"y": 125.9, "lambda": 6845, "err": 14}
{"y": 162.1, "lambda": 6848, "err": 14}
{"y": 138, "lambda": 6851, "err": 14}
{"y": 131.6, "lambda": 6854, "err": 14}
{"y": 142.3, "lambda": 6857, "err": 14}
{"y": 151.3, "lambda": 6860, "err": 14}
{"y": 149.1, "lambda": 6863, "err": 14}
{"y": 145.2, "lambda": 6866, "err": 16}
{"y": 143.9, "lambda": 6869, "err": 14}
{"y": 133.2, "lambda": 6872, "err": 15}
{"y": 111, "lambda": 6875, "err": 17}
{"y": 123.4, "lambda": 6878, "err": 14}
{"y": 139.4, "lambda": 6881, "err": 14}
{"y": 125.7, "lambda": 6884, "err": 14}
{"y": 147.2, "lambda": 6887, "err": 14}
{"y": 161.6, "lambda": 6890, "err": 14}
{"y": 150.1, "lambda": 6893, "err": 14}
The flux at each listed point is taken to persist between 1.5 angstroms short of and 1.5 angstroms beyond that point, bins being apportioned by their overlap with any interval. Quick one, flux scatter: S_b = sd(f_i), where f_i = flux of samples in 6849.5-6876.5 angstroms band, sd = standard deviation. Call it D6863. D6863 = 12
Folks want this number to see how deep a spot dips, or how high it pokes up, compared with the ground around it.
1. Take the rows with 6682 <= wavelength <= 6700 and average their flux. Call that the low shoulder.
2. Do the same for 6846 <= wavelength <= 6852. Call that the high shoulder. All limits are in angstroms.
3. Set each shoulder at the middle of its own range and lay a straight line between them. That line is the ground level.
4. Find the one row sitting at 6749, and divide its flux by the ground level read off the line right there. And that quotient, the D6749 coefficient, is 1.06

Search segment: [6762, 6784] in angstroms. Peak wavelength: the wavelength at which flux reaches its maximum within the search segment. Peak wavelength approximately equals 6779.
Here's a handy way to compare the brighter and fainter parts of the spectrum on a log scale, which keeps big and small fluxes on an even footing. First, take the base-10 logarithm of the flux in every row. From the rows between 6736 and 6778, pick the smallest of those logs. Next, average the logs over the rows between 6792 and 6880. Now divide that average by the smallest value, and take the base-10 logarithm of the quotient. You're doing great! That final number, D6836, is 0.011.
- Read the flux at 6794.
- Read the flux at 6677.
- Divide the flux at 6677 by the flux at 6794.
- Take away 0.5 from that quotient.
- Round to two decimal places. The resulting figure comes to 0.68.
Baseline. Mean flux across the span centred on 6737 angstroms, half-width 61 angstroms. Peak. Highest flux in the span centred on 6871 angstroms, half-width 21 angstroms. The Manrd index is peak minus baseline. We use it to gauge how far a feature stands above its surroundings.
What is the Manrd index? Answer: 23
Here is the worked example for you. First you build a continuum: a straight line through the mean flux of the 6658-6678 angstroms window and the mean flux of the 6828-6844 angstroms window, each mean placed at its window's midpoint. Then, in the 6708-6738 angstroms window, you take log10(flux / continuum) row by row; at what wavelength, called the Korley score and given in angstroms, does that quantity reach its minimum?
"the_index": 6710 angstroms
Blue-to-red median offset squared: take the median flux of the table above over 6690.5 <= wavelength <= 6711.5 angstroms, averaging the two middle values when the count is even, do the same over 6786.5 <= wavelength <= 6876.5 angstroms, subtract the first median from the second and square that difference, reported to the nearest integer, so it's 19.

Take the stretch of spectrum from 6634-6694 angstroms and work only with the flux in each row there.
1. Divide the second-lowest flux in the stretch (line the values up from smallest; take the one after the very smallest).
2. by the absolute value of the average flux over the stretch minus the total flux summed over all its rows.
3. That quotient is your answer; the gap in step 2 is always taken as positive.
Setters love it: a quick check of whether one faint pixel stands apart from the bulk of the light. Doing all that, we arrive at 0.0450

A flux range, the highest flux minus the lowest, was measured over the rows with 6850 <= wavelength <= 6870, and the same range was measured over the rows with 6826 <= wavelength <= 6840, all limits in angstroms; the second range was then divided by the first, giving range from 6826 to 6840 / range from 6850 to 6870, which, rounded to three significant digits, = 1.45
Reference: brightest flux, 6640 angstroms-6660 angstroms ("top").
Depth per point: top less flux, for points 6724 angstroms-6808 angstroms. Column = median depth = 35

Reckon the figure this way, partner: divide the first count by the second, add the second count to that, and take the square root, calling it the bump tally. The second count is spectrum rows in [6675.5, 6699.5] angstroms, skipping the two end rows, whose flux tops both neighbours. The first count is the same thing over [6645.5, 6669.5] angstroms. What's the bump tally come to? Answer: 1.73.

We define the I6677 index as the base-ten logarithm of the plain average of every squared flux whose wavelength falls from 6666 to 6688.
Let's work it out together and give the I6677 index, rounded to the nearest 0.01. 4.32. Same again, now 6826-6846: 4.26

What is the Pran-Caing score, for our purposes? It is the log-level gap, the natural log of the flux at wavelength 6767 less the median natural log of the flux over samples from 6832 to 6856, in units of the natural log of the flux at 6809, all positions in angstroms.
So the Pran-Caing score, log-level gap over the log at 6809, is -0.01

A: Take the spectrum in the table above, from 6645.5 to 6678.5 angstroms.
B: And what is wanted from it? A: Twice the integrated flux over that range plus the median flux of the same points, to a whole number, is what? 9404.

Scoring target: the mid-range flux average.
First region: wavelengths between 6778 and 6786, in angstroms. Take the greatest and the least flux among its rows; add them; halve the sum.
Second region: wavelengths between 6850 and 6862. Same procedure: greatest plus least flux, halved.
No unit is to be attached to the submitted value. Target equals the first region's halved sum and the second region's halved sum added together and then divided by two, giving 135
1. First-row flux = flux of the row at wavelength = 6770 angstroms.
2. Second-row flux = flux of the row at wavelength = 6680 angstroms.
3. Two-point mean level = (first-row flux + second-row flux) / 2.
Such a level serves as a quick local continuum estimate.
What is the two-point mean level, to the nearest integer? 134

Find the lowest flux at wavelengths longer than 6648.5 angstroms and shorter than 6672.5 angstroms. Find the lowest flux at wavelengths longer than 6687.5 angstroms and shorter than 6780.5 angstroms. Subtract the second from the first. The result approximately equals 21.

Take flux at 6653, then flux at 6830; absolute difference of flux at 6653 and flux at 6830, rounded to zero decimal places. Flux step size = 16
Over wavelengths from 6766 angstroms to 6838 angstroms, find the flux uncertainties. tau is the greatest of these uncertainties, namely 26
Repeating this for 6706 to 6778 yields 33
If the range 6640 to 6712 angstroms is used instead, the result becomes 26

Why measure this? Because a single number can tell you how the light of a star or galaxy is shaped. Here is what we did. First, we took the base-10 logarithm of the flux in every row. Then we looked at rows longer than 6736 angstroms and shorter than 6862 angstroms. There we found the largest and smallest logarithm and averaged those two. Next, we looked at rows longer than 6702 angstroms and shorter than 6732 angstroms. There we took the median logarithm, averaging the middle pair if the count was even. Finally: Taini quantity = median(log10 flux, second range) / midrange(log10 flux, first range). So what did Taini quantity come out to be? 1.019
